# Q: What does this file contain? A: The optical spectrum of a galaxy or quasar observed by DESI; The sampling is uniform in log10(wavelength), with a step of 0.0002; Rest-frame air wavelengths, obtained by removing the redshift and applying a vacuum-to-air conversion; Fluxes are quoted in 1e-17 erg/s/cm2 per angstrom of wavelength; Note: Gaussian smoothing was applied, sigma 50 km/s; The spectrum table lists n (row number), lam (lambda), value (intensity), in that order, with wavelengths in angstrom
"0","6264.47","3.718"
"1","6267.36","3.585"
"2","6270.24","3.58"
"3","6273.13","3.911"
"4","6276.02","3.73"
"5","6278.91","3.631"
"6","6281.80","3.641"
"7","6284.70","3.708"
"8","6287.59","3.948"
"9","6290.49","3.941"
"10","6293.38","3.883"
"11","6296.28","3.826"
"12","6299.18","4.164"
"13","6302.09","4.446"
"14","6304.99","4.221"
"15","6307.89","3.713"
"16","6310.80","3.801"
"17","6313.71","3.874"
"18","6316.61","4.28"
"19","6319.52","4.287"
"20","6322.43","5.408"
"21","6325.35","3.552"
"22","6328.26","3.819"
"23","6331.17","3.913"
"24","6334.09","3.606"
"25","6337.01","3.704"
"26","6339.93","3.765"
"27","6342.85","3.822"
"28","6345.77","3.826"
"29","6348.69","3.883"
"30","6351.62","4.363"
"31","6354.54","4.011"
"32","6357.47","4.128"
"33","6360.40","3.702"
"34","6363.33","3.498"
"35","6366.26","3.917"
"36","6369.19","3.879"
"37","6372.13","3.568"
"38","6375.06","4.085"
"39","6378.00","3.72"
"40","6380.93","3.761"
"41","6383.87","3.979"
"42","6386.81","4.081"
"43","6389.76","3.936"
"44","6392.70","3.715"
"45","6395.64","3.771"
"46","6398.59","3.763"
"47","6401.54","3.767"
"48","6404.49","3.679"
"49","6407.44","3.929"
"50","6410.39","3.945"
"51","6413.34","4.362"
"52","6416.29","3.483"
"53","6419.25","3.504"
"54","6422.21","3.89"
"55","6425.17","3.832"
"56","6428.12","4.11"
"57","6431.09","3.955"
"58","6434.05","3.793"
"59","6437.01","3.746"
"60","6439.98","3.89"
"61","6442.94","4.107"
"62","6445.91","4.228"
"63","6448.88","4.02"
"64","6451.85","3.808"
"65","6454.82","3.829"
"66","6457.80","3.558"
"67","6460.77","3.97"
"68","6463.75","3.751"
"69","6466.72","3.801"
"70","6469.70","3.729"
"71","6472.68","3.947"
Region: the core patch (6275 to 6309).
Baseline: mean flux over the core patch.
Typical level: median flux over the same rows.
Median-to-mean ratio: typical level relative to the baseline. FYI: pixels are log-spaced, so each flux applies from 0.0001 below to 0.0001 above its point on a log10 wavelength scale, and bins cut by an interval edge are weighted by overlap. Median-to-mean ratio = 0.99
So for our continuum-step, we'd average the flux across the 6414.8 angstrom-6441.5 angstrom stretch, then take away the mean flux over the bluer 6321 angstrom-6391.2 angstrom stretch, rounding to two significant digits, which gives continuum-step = -0.11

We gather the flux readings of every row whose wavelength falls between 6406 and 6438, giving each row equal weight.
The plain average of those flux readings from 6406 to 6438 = 3.87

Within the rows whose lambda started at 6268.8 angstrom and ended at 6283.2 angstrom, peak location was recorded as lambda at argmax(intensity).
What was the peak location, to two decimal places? 6273.13 angstrom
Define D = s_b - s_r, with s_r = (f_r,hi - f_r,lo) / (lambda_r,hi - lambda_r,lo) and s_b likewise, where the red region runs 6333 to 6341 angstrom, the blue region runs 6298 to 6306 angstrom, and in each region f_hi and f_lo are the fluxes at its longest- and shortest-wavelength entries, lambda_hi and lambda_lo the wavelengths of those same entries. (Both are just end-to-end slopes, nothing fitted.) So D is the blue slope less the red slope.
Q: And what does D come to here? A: -0.017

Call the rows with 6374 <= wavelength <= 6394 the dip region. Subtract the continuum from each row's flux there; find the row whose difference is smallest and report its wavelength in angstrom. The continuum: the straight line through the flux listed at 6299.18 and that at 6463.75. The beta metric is 6378.00 angstrom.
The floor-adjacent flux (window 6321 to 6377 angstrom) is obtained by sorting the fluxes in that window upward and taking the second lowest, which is 3.552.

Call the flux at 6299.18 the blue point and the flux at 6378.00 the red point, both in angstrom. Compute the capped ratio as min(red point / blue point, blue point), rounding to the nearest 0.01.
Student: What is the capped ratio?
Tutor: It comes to 0.89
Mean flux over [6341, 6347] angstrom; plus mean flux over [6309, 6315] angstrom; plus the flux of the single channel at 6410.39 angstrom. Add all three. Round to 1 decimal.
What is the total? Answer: 11.6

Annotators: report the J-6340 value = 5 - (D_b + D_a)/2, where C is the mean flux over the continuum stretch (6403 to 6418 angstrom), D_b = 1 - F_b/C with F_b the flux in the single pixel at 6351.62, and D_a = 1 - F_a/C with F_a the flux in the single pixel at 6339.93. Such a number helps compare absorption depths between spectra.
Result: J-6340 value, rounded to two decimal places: 5.05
